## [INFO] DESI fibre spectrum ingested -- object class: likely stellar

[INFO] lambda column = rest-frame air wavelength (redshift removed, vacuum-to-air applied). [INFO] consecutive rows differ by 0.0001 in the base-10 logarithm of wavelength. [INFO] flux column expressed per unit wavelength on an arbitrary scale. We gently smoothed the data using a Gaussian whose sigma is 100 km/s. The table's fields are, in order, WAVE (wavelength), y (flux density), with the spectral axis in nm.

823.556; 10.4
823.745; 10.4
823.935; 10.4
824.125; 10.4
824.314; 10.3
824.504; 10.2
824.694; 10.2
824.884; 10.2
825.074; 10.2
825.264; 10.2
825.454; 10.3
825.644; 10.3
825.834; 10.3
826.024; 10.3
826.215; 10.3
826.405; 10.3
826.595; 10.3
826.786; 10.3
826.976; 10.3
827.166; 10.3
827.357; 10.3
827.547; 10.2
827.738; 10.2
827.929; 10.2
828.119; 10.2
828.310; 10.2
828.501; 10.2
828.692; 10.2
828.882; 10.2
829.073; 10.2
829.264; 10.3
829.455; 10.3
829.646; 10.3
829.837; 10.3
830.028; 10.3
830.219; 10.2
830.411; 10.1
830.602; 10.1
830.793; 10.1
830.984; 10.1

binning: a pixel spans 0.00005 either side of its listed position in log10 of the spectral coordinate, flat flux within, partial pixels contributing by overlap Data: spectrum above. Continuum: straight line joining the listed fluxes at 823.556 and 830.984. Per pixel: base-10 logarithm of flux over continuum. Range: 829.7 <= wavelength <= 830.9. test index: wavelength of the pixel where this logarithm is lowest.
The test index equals 830.411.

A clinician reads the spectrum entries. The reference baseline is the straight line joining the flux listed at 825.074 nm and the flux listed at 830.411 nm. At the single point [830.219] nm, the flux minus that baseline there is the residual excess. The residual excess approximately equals 0.10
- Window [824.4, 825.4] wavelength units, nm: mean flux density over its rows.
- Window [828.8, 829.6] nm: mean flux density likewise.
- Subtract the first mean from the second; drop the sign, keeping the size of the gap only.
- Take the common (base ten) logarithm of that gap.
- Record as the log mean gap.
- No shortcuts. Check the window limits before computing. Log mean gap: -1.30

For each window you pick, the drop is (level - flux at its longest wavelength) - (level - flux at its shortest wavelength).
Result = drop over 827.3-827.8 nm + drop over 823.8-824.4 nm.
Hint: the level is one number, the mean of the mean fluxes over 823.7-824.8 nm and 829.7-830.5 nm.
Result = 0.20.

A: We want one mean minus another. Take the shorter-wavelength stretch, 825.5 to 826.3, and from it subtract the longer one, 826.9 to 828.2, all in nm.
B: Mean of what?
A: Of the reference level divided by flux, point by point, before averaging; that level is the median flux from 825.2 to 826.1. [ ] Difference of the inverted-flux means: -0.006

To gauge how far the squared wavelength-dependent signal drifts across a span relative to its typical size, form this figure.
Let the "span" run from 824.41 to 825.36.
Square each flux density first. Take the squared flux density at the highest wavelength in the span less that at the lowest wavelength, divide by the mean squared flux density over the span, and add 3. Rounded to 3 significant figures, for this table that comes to 3.00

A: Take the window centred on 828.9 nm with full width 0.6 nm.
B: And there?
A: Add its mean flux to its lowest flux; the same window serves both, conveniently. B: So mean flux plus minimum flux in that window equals 20.4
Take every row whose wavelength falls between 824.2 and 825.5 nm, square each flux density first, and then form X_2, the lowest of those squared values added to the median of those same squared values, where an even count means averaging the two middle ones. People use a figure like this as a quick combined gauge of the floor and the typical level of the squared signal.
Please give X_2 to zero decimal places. 208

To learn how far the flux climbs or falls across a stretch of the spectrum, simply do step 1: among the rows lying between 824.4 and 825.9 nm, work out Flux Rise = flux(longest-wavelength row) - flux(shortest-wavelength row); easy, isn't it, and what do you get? 0.10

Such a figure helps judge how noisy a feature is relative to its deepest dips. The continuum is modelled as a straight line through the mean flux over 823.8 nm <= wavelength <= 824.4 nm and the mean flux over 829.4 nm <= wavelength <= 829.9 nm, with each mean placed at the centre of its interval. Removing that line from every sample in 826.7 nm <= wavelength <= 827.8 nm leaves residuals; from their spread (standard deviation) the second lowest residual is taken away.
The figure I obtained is 0.17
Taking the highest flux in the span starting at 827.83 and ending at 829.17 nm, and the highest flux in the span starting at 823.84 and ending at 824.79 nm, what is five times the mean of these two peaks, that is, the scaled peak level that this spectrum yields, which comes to 51.5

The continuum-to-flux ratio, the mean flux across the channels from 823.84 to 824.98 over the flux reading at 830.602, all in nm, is 1.02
